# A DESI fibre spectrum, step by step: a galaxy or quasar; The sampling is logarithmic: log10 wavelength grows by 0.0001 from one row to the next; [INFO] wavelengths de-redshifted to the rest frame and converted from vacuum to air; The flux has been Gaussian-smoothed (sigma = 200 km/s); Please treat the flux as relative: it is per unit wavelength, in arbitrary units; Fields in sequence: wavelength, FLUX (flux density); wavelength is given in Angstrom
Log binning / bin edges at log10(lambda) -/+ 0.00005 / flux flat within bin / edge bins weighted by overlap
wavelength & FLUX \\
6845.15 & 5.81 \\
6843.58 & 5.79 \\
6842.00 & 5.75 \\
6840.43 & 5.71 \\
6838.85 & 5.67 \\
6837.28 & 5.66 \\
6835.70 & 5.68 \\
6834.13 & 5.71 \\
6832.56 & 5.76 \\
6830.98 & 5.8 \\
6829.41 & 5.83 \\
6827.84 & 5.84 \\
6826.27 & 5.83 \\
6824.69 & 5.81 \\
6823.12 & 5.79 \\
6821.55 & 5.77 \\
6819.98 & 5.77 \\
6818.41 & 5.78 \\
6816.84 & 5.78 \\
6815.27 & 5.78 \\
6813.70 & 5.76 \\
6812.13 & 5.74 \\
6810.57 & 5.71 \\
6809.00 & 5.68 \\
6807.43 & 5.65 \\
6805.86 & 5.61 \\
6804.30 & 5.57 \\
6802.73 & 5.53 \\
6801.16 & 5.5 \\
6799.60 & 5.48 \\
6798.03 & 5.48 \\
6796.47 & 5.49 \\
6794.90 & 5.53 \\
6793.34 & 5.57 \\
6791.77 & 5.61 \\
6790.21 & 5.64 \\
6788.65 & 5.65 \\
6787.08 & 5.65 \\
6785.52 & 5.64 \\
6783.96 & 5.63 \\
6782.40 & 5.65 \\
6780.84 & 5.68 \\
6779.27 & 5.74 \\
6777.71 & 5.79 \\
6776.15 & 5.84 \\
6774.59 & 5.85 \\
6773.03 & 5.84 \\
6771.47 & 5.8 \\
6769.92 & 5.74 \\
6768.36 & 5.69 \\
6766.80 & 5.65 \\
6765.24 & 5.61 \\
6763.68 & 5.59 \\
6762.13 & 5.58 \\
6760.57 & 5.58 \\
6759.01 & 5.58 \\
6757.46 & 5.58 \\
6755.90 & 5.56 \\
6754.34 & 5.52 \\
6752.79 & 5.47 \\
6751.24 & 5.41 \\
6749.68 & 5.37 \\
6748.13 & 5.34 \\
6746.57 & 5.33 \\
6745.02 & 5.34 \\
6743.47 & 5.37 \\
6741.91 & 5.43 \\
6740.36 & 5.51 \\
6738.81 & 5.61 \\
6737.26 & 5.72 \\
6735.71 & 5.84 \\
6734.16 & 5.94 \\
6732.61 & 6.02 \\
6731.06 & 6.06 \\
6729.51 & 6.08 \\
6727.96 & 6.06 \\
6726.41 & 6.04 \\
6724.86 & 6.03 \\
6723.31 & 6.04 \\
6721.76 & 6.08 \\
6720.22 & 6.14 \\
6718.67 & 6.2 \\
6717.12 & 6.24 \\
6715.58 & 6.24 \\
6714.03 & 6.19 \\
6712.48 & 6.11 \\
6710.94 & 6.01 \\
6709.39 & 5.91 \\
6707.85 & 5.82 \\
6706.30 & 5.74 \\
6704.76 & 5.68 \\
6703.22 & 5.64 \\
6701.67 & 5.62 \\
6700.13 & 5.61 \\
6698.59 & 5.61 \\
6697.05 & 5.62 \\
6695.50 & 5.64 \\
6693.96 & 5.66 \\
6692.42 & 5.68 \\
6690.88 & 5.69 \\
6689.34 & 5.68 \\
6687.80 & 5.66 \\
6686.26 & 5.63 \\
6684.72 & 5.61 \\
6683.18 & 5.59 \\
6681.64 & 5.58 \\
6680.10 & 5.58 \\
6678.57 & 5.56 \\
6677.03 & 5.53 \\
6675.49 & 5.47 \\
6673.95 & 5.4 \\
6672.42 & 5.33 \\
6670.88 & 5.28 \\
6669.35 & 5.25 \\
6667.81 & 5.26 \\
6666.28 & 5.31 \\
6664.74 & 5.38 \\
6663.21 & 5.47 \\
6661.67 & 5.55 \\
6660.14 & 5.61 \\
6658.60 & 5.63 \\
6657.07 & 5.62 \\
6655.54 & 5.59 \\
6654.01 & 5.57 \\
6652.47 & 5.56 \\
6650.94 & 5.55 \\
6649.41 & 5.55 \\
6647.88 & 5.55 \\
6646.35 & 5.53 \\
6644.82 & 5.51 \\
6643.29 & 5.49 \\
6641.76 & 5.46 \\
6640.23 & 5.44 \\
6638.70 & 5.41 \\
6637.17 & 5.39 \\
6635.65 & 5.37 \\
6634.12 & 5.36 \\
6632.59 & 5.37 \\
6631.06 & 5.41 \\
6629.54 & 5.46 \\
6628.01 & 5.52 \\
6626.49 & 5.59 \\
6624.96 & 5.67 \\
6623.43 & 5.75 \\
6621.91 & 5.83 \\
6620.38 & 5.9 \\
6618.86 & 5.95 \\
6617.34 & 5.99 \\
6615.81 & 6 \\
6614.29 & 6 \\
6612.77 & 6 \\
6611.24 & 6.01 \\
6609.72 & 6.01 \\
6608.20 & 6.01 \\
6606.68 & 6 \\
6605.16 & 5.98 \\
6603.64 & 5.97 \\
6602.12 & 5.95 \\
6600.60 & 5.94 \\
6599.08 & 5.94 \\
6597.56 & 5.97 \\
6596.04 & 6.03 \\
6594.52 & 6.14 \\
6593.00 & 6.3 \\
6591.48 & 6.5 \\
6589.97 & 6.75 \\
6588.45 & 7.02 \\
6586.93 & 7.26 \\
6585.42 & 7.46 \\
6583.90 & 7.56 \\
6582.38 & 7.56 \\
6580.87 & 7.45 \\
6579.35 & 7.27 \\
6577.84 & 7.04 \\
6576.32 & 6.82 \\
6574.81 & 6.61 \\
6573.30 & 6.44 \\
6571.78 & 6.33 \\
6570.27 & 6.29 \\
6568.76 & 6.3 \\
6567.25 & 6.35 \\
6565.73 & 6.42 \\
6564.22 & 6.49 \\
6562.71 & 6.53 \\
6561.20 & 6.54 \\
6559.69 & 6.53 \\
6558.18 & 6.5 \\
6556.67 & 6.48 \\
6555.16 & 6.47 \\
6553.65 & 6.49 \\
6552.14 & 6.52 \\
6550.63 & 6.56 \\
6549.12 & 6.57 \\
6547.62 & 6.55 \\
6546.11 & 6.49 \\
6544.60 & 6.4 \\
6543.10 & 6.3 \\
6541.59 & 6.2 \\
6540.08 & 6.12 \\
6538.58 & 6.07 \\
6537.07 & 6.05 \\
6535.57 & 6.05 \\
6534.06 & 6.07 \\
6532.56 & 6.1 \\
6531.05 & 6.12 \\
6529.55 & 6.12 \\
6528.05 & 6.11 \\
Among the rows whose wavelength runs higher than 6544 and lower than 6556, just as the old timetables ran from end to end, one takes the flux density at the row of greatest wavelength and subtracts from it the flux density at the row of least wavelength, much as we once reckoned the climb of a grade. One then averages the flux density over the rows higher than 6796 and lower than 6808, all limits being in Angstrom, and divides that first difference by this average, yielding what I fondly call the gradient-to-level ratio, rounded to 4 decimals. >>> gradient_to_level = 0.0126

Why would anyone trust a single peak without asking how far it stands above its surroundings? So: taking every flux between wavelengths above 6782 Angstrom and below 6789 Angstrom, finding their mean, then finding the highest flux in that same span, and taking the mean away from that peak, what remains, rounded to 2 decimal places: 0.01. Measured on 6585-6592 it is 0.46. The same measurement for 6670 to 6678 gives 0.13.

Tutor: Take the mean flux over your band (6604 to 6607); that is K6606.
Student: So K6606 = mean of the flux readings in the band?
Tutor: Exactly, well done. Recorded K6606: 5.99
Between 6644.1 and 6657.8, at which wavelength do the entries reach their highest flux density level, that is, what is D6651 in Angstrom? 6657.07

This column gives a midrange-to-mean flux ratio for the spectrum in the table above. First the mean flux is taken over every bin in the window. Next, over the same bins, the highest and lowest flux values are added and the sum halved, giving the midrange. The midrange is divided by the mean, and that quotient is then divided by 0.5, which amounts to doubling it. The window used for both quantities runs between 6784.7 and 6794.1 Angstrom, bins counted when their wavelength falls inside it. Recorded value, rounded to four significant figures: 1.994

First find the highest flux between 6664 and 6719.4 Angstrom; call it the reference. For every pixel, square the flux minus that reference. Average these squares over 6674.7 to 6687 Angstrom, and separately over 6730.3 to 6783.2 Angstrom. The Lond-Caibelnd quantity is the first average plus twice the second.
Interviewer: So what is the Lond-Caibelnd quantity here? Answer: 1.26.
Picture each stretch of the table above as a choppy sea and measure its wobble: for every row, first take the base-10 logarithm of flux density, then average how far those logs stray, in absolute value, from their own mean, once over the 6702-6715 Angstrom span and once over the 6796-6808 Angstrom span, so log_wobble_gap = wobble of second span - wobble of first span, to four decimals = -0.0082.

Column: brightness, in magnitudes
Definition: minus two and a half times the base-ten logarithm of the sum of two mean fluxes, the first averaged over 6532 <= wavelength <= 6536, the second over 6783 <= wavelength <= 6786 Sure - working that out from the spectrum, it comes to -2.67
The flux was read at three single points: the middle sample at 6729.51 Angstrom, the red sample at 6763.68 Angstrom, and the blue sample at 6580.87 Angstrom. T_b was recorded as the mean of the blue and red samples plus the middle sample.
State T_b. 12.6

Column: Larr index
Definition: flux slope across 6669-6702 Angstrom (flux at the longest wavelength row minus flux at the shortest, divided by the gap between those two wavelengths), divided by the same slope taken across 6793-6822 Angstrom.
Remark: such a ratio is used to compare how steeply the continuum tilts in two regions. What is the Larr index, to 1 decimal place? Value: 1.6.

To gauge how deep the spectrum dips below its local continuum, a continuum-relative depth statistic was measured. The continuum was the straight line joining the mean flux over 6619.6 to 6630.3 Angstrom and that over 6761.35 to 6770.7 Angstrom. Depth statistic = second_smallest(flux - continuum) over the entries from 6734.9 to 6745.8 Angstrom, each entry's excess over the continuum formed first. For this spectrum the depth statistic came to -0.28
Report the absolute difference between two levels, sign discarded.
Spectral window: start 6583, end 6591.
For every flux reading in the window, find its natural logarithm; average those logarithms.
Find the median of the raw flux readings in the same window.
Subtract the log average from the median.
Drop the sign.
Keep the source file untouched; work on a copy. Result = 5.29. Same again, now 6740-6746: 3.71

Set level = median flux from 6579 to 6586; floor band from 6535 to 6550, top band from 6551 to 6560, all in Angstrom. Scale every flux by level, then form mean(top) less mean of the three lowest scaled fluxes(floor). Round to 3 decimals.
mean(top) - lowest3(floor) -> 0.059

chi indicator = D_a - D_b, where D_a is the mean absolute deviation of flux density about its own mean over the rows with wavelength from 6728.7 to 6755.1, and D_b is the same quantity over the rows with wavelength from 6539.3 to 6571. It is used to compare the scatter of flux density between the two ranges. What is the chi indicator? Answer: 0.13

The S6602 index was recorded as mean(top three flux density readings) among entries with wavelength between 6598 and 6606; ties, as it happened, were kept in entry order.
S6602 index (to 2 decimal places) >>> 5.97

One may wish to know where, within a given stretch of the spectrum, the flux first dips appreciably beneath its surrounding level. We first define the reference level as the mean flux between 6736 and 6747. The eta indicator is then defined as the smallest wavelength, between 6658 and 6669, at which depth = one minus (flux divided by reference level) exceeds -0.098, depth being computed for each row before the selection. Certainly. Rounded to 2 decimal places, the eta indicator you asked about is 6658.60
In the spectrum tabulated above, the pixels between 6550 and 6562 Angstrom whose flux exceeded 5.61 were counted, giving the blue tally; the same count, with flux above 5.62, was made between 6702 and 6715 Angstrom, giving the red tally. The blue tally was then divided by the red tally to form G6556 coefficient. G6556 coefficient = 1.0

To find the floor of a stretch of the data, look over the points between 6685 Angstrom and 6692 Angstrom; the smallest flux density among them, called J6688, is 5.63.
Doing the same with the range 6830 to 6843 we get 5.66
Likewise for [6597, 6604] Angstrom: 5.94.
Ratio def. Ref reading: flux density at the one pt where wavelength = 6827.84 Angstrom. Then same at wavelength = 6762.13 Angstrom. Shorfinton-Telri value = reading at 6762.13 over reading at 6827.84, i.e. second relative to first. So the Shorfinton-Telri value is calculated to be 0.96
